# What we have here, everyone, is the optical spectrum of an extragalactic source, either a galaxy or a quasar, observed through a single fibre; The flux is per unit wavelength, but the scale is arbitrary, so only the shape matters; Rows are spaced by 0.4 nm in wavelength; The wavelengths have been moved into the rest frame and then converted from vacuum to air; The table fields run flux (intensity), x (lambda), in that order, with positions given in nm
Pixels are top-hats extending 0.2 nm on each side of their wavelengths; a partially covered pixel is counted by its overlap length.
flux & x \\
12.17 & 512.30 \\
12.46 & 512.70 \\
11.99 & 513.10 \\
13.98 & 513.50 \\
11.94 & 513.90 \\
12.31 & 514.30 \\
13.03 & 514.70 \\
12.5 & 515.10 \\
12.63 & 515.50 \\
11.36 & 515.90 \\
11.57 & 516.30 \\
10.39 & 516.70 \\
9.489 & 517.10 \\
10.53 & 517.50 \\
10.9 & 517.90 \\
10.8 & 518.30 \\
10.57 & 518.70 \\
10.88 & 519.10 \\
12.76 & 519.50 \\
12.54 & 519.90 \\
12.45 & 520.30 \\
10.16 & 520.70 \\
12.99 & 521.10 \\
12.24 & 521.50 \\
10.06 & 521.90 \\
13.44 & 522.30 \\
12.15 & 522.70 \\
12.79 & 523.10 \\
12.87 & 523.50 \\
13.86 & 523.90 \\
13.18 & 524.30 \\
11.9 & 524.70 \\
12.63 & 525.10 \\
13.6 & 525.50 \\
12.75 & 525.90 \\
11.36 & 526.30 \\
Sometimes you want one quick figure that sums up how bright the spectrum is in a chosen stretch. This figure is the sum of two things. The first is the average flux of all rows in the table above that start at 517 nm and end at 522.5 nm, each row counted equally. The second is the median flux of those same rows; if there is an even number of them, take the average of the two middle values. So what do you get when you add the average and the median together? 22.3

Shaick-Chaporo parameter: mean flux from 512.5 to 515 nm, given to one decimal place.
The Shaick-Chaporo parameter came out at 12.6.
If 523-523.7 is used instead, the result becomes 12.8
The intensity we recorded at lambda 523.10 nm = 12.79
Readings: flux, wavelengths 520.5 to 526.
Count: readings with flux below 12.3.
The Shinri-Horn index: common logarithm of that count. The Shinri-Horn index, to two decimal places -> 0.70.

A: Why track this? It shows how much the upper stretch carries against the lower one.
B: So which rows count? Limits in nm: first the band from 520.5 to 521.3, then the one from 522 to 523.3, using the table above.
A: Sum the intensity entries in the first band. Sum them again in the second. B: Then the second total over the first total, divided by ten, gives 0.17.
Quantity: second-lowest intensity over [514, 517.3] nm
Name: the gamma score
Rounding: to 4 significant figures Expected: 10.39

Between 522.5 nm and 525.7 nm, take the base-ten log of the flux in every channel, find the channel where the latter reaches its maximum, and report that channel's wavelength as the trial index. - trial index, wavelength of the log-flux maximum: 523.90 nm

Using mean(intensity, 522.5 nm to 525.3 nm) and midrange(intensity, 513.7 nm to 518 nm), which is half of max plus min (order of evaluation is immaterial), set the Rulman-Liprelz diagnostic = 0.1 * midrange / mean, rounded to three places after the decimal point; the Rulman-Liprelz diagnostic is 0.088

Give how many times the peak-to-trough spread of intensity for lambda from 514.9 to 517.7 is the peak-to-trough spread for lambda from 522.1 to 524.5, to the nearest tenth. 1.8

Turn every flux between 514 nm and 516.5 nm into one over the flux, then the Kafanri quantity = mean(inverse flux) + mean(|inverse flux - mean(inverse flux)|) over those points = 0.0855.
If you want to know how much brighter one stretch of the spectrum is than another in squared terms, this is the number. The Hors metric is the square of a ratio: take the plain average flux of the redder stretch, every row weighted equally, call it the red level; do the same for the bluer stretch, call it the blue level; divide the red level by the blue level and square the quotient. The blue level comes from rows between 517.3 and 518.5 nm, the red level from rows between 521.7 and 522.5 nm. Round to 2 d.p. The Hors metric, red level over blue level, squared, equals 1.20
